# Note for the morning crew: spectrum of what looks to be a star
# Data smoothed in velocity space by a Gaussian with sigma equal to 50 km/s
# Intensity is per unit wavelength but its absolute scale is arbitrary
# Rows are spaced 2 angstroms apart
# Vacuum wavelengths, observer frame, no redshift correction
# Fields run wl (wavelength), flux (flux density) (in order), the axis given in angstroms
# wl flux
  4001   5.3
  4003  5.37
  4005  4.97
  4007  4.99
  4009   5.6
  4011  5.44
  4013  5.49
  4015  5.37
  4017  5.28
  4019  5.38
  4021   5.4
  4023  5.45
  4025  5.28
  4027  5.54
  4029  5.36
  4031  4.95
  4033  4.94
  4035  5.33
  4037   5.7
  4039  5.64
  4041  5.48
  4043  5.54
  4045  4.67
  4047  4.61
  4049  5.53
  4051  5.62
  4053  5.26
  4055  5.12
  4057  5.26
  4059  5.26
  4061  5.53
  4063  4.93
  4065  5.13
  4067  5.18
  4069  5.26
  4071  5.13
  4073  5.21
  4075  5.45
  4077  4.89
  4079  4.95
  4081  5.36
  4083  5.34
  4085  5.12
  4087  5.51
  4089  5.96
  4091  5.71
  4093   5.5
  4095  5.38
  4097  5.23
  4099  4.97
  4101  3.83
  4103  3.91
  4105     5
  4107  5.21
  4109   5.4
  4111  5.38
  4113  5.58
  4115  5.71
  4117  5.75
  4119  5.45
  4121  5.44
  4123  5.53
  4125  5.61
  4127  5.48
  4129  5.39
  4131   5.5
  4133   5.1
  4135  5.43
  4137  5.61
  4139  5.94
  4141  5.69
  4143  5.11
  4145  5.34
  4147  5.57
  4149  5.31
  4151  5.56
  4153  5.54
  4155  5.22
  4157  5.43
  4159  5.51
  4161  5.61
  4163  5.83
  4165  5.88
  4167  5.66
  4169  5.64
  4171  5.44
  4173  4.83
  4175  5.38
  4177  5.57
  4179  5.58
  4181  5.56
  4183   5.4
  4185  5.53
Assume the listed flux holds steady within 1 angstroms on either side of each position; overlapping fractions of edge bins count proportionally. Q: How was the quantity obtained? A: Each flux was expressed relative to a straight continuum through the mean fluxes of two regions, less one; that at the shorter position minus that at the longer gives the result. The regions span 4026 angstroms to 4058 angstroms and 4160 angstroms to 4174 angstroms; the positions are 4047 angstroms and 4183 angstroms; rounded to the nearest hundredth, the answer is -0.10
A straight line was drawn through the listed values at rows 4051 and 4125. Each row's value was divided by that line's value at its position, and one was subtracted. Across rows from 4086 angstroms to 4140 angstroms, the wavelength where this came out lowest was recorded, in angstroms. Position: 4101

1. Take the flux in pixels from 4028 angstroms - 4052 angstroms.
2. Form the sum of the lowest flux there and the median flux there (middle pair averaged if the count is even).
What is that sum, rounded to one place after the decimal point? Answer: 10.0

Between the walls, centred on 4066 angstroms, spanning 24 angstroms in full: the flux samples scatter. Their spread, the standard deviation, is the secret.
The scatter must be 0.18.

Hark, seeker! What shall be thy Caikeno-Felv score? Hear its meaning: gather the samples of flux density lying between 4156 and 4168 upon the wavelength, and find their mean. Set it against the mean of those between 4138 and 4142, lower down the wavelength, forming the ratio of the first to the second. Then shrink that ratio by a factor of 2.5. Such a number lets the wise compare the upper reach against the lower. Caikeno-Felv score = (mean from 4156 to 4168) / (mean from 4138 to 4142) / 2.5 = 0.389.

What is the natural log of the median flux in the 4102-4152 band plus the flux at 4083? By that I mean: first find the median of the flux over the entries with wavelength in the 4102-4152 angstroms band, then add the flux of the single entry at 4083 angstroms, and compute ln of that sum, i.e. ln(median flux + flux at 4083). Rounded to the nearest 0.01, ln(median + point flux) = 2.38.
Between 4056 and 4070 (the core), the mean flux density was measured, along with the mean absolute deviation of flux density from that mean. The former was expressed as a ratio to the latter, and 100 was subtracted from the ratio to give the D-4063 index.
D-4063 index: -57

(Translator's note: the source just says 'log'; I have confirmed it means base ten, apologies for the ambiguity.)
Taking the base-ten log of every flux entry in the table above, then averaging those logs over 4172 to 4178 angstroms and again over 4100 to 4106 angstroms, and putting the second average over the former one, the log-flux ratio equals 0.87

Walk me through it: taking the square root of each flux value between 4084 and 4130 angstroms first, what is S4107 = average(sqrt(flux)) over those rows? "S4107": 2.30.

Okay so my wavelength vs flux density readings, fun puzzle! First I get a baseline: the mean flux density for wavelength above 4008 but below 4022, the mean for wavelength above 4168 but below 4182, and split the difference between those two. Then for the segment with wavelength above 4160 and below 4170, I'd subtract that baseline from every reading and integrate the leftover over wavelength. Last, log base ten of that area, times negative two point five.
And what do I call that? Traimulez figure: -1.2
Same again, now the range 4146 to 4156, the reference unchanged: 2.1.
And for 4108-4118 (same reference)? -0.4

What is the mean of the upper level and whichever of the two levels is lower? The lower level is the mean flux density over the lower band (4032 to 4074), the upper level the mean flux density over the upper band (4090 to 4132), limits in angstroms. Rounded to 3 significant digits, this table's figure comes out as 5.27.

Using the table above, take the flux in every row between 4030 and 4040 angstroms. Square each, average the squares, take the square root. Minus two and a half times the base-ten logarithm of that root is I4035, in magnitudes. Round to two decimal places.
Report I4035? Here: -1.82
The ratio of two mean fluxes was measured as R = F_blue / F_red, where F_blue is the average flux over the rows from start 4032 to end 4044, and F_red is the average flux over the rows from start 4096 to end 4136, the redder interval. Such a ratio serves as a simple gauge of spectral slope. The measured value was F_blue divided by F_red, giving 1.04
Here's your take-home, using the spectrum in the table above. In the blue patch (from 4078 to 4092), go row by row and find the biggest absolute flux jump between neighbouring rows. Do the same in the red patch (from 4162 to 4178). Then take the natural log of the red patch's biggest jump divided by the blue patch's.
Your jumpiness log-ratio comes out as 0.3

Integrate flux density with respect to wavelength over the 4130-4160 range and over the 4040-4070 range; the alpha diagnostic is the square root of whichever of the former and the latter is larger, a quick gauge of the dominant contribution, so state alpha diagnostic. 12.8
